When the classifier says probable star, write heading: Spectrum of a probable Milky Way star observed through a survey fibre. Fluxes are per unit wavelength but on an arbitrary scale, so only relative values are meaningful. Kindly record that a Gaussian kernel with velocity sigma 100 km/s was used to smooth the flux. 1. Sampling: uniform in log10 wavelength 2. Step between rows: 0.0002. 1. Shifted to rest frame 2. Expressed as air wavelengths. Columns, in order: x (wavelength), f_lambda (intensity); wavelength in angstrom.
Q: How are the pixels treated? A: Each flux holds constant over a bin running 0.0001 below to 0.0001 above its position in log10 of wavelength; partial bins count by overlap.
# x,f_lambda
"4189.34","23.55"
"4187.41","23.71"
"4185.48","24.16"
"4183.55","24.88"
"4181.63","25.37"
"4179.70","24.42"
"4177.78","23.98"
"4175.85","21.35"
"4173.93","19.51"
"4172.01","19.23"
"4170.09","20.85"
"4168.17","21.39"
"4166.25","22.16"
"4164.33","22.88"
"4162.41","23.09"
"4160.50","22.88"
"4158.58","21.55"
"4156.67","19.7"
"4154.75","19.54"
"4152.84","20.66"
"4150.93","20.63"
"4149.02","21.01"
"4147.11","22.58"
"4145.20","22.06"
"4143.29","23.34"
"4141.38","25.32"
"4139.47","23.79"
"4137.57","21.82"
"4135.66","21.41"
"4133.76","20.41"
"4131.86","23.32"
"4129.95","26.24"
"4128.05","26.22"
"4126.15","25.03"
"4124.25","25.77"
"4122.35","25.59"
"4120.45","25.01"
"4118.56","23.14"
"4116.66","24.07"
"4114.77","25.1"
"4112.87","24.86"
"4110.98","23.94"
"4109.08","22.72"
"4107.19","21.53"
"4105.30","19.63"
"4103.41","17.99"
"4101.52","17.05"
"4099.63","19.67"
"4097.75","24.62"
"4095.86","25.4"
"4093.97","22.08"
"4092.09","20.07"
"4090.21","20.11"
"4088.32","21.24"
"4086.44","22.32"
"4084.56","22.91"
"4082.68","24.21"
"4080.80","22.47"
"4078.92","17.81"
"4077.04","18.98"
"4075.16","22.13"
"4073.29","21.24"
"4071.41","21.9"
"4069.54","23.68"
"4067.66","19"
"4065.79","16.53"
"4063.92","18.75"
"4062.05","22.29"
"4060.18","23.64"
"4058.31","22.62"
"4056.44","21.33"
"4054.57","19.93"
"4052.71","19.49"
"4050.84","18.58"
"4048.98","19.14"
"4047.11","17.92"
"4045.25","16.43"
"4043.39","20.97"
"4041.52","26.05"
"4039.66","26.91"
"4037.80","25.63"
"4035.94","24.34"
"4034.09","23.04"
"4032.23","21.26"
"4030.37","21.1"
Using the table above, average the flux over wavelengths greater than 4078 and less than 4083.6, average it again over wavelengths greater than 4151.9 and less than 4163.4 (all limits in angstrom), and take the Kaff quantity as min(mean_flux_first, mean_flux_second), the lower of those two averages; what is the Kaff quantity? 21.2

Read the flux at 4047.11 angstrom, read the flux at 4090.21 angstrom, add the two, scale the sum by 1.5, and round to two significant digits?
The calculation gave 57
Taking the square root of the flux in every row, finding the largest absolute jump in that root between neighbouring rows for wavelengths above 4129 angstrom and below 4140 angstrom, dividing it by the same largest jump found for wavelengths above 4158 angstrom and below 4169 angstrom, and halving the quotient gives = 1.10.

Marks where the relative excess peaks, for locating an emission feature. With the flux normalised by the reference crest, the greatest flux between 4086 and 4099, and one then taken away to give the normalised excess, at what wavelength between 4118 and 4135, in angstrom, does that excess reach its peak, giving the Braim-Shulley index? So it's 4129.95 angstrom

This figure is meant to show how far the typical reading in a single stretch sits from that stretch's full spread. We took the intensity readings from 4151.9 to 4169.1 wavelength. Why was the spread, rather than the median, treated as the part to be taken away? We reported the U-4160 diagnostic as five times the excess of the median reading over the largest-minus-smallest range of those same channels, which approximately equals 90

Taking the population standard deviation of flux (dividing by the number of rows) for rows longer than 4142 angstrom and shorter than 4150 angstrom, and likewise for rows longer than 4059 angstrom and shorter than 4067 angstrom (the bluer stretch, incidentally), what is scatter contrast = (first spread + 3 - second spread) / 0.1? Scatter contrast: 10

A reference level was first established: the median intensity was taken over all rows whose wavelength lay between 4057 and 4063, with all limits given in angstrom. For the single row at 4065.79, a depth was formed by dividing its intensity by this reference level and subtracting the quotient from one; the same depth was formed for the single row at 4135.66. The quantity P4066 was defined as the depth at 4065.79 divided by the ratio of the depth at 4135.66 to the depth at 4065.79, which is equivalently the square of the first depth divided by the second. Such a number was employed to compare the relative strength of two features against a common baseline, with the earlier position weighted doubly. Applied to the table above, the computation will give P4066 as 1.36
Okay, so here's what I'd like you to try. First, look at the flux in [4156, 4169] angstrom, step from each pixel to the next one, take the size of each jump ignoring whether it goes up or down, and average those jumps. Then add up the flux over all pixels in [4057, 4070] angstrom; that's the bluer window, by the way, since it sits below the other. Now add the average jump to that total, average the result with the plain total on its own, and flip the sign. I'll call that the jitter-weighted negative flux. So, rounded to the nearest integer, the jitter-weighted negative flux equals -147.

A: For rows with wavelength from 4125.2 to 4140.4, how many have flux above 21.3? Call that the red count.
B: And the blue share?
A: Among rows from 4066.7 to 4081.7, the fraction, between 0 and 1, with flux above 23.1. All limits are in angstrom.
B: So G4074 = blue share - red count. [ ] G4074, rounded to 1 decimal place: -6.9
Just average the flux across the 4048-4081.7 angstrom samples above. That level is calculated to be 20.5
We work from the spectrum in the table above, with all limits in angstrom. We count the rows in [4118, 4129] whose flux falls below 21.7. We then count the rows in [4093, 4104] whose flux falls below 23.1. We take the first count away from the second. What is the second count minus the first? 4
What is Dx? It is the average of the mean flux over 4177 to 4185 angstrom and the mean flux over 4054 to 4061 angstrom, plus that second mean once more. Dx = 45.2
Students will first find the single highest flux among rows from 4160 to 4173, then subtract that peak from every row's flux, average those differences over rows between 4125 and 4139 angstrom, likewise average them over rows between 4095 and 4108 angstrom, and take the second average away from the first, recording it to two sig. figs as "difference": 2.7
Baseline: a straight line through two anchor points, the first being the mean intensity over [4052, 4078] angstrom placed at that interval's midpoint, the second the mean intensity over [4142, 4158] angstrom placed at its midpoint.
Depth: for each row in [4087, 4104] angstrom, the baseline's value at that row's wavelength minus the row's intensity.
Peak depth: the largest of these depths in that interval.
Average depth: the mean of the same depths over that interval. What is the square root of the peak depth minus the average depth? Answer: 2.0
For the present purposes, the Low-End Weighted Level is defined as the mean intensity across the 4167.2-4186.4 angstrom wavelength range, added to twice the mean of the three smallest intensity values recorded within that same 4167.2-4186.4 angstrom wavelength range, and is 62.2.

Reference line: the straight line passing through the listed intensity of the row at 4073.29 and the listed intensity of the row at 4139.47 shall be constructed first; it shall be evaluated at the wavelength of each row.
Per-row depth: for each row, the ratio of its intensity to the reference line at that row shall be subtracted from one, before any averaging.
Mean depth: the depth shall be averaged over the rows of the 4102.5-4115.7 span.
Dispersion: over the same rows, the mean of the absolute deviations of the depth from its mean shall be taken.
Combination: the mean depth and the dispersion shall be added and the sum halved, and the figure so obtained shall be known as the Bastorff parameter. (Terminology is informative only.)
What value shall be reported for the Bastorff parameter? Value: 0.054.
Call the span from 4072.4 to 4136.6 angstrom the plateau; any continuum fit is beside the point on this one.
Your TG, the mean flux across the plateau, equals 22.5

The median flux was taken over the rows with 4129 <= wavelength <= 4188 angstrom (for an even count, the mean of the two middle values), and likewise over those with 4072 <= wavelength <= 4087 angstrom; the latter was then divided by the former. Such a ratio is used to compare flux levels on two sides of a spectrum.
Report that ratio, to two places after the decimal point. 1.00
